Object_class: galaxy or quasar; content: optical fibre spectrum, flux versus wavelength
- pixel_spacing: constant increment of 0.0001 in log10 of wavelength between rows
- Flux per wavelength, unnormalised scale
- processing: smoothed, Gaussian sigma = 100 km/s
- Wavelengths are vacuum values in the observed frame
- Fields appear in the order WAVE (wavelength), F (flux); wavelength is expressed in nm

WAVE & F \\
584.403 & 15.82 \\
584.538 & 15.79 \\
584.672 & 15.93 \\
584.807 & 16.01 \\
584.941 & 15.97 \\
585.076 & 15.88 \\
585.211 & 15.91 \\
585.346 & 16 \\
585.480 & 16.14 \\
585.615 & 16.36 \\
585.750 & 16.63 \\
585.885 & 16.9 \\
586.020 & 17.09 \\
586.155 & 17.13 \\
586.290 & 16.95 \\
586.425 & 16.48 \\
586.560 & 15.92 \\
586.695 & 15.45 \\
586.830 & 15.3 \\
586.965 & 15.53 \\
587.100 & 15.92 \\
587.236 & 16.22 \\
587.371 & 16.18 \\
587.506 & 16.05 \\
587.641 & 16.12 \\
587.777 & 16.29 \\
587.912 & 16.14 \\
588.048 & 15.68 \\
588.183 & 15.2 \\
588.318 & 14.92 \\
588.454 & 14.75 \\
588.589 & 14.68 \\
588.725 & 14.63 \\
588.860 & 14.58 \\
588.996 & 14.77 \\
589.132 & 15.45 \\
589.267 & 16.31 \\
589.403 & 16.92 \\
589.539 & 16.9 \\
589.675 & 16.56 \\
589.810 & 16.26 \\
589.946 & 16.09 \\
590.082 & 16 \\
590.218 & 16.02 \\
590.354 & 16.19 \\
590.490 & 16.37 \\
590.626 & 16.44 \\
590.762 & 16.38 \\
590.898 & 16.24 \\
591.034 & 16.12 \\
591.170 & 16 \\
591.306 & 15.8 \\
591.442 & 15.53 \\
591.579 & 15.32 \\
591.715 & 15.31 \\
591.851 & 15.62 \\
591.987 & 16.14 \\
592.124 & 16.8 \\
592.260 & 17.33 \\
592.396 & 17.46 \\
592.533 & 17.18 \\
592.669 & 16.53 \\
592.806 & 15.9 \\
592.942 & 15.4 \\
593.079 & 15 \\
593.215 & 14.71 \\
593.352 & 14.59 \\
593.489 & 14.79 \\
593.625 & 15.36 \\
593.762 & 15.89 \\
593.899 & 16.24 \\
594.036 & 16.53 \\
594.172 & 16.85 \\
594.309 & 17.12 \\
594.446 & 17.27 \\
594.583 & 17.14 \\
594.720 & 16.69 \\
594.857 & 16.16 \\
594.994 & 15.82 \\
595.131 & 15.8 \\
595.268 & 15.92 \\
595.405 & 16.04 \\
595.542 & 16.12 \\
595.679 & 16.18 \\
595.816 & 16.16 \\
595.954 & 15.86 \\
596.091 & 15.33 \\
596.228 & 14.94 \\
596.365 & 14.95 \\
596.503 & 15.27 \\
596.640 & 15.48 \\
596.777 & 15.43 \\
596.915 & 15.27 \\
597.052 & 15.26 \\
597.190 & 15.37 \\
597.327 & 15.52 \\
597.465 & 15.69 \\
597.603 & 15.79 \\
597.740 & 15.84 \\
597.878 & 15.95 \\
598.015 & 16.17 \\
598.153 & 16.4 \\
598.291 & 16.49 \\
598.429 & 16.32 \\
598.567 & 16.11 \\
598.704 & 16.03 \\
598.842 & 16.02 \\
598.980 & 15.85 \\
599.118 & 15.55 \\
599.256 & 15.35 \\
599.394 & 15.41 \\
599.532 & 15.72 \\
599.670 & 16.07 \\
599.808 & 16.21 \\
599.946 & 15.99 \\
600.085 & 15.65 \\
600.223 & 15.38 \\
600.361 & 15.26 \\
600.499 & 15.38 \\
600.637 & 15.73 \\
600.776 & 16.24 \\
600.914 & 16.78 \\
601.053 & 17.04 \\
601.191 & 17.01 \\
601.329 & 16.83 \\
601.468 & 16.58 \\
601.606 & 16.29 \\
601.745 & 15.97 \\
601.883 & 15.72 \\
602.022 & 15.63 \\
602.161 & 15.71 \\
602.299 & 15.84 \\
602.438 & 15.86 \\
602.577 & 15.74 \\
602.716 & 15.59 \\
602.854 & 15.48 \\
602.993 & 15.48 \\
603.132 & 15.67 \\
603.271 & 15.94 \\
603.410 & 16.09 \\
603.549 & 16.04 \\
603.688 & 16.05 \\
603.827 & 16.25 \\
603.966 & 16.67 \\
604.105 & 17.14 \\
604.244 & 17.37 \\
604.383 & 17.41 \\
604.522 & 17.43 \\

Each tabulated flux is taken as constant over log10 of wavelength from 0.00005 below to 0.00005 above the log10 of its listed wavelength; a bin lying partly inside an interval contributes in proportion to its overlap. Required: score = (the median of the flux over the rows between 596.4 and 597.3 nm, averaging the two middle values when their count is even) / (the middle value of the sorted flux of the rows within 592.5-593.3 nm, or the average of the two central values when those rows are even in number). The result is 0.98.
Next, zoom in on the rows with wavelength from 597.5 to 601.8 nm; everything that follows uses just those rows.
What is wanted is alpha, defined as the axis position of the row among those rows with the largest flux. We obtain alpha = 601.053 nm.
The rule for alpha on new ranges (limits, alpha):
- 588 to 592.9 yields 592.396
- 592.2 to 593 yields 592.396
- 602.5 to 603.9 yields 603.827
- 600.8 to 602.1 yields 601.053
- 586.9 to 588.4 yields 587.777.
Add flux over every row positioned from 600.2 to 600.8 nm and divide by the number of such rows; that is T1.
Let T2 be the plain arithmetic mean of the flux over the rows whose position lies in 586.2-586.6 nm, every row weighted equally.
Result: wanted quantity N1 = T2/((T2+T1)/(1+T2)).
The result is 8.96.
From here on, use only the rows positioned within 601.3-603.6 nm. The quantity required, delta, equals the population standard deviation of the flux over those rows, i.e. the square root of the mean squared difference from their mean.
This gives 0.36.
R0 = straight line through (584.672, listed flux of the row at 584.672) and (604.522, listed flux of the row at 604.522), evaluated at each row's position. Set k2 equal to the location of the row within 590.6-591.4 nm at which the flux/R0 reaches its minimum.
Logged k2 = 591.306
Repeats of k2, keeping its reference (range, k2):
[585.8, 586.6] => 586.560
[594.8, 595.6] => 595.131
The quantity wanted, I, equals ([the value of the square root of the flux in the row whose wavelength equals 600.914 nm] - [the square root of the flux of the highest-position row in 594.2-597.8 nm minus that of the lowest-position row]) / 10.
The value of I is 0.425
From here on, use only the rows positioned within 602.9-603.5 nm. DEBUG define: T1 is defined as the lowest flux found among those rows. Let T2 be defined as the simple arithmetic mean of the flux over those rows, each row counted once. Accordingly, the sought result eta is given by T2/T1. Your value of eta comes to 1.02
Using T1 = 15.48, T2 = 15.8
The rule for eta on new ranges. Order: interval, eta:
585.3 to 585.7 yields 1.01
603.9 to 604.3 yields 1.02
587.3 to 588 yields 1.01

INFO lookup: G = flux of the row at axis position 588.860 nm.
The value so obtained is 14.58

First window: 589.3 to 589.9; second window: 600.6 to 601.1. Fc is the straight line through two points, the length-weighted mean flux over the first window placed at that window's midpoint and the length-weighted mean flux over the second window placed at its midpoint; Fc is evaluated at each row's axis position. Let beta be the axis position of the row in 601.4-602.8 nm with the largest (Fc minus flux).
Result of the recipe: 602.716 nm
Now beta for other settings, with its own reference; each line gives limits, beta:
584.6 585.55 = 585.076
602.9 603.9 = 602.993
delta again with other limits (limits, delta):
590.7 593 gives 0.67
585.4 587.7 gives 0.54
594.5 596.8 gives 0.56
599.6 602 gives 0.56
